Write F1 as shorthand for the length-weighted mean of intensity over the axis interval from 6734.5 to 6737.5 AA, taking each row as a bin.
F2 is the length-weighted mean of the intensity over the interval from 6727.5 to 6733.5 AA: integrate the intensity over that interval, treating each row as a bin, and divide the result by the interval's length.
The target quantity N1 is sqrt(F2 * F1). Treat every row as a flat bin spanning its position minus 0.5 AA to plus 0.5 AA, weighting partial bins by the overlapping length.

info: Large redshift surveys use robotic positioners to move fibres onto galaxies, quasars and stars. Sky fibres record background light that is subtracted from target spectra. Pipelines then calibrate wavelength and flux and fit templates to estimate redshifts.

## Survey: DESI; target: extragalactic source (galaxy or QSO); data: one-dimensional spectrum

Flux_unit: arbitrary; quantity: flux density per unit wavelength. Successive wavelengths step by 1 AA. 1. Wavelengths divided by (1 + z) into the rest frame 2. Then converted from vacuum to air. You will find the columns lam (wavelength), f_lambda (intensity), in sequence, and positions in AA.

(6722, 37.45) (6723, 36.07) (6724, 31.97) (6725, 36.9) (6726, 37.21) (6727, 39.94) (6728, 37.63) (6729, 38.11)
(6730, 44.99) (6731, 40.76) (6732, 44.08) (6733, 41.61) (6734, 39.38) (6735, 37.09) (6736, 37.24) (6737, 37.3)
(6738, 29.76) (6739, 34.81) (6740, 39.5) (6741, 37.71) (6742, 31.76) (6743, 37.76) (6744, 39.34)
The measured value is 39.2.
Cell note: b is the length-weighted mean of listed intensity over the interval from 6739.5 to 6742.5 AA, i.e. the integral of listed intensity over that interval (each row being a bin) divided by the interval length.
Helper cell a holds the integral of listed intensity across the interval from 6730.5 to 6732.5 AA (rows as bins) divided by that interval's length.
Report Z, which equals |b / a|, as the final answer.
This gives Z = 0.86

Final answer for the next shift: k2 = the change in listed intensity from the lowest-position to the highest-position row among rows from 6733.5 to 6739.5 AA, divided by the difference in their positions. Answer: -0.9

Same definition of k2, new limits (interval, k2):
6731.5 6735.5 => -2.3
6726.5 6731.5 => 0.2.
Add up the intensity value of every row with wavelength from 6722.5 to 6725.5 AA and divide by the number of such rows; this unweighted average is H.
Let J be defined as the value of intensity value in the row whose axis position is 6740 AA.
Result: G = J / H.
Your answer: 1.13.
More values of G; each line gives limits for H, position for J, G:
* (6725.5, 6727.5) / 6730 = 1.17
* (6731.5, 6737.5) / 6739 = 0.88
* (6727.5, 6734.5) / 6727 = 0.98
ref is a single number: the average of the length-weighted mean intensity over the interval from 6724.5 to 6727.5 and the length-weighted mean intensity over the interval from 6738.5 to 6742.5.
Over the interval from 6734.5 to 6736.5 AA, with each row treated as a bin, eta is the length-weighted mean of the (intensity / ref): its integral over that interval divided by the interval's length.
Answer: 1.00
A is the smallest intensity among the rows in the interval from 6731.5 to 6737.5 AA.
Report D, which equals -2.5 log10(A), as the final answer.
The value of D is -3.92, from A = 37.09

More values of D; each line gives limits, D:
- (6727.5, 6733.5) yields -3.94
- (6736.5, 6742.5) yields -3.68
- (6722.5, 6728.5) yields -3.76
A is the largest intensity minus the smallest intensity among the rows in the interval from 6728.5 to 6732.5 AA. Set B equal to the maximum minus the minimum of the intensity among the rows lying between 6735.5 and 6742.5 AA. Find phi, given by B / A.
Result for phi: 1.4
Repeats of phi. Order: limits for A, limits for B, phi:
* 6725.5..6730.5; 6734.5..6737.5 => 0.0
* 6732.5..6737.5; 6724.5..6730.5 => 1.8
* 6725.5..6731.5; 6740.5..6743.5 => 0.8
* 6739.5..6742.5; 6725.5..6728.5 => 0.4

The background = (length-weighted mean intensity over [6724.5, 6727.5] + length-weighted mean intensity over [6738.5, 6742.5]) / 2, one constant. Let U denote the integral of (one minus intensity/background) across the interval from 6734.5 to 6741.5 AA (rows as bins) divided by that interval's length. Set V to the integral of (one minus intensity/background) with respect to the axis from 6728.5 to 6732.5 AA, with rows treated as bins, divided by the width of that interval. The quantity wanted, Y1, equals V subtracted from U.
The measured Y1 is 0.16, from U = 0.021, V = -0.14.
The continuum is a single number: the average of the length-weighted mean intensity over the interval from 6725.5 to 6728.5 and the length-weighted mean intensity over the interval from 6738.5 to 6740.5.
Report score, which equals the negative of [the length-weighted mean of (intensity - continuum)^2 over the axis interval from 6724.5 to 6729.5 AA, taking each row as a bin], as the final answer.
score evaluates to -1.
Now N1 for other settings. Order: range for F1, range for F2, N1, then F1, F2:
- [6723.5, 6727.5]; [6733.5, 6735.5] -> 37.4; 37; 38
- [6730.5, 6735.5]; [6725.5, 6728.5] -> 39.4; 41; 38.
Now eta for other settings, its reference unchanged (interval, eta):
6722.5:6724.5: 0.92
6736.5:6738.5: 0.91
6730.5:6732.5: 1.15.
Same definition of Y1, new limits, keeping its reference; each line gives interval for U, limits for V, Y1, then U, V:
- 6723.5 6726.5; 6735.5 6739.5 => -0.02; 0.044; 0.06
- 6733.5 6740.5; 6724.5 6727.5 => 0.04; 0.015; -0.03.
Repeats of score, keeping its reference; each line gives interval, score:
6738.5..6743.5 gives -9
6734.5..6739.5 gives -14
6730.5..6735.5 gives -14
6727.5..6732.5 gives -21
